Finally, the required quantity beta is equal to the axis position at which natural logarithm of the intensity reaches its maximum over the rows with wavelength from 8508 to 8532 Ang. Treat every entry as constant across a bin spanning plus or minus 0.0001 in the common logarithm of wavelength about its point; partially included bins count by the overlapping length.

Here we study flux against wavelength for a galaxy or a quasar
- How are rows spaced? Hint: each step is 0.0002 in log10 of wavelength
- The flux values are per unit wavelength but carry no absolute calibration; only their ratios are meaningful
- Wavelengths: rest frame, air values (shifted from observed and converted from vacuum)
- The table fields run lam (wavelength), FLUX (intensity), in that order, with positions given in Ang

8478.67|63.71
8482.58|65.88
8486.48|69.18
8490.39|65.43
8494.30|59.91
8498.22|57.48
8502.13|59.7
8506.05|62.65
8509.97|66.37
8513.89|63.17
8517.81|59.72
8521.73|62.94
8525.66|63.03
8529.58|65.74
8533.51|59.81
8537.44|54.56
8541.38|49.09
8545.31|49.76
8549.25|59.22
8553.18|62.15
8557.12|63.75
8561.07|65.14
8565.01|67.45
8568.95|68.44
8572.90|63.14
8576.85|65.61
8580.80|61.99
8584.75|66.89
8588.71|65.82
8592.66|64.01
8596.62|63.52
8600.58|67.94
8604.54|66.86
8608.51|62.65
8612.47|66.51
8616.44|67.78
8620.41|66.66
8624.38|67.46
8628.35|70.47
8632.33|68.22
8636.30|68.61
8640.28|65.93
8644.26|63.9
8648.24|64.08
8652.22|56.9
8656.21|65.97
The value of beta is 8509.97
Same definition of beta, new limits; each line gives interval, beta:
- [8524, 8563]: 8529.58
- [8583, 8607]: 8600.58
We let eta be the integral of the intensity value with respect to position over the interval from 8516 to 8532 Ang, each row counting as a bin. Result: 1005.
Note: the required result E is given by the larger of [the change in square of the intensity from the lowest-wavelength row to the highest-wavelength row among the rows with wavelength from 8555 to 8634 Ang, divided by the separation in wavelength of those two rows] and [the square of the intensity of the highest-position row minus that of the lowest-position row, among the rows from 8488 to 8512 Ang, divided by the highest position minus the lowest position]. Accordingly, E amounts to 8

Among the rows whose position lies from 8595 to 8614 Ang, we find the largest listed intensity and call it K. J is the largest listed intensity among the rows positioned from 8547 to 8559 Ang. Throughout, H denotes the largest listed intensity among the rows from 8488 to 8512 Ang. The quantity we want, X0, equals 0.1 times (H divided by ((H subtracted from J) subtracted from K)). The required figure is 0.094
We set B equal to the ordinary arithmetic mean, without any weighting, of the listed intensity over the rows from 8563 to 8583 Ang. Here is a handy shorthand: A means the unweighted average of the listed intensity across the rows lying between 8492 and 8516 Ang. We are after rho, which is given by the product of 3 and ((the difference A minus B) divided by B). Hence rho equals -0.2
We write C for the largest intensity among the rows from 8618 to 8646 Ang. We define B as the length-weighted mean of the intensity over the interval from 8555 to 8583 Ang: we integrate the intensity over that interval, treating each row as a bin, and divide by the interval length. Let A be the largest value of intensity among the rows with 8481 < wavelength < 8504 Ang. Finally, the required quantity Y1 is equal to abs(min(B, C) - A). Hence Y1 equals 4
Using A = 69.18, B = 65.1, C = 70.47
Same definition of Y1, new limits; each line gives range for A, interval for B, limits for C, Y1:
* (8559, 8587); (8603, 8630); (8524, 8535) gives 3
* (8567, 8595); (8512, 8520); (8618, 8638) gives 7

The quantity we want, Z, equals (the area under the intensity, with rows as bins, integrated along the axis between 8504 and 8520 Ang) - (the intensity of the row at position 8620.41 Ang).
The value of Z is 941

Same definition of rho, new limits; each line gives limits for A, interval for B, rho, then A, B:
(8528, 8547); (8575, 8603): -0.4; 56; 65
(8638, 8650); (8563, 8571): -0.1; 65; 68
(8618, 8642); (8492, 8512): 0.3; 68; 61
